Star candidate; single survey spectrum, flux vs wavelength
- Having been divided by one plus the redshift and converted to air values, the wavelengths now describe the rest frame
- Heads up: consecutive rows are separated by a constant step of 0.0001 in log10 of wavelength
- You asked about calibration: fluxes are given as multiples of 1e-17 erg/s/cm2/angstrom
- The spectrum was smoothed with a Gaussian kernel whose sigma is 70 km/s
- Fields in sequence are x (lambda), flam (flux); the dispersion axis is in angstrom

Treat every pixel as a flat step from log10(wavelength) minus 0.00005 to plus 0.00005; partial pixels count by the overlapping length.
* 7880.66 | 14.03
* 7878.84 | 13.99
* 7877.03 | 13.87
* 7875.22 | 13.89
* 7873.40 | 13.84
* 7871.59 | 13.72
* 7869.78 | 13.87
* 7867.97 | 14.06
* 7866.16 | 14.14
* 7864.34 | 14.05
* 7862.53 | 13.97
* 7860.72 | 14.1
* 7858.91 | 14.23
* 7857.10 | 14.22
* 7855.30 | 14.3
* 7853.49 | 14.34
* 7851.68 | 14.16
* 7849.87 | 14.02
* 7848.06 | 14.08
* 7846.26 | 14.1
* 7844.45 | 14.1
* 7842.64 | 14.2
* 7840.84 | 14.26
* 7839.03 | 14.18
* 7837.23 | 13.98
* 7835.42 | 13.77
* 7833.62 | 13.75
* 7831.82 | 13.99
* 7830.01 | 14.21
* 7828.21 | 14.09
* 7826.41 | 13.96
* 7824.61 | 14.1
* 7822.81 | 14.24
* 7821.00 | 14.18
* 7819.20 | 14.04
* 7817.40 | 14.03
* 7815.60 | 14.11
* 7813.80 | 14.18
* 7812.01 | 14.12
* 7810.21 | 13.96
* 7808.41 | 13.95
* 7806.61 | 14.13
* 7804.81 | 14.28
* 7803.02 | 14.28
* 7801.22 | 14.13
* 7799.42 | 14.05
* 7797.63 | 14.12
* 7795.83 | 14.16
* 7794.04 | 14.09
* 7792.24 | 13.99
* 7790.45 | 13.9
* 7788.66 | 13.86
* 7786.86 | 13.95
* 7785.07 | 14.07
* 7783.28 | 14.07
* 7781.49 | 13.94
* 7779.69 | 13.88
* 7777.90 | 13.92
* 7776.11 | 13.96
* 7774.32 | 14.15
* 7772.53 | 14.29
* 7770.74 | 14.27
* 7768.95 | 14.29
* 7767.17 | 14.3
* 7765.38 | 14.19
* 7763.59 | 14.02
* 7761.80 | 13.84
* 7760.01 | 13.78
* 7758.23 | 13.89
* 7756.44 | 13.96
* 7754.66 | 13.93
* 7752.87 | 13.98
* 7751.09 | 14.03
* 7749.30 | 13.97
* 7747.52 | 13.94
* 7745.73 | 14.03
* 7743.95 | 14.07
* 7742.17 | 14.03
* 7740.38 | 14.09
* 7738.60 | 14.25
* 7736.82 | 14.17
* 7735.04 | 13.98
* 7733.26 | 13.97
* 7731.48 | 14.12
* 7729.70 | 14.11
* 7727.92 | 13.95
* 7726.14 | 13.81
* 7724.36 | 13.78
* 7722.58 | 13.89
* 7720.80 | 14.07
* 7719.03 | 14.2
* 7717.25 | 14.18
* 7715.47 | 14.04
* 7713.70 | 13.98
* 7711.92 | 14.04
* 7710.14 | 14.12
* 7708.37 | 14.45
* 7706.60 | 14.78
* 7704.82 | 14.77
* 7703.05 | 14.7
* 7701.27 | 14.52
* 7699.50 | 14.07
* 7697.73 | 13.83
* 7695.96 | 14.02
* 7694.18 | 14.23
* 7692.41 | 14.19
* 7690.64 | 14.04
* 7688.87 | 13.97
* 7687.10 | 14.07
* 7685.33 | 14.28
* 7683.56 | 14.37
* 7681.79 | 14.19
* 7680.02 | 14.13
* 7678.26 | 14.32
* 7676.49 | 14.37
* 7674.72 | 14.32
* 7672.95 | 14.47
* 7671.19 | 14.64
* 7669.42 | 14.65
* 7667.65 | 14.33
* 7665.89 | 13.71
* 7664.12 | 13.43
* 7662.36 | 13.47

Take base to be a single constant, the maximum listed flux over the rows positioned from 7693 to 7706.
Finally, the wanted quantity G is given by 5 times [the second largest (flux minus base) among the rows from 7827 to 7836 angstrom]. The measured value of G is -3.4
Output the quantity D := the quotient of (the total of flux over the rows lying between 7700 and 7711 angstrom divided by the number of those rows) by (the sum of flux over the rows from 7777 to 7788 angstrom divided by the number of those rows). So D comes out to 1.04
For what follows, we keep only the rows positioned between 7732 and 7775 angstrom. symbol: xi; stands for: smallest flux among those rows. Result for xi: 13.78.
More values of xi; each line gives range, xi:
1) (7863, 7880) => 13.72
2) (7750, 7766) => 13.78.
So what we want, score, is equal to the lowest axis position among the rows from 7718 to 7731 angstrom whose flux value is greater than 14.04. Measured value 7719.03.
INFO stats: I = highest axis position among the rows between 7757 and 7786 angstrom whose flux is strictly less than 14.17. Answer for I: 7785.07 angstrom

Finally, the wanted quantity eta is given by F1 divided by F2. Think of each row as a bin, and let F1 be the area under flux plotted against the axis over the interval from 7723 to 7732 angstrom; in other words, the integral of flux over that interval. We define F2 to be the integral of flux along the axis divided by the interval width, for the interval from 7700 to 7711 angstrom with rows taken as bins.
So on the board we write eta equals 8.6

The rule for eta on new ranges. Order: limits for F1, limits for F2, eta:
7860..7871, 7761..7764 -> 11.1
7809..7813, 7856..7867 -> 4.0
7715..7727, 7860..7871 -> 12.0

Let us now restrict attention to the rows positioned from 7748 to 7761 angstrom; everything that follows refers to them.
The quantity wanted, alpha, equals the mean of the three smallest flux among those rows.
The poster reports 13.9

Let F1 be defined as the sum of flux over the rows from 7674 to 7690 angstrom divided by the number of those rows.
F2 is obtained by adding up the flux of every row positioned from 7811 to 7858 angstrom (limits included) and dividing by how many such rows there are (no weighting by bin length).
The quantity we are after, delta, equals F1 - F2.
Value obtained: 0.12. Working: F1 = 14.2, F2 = 14.1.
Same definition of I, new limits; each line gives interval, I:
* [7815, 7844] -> 7837.23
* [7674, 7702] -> 7699.50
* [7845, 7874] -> 7873.40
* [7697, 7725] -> 7724.36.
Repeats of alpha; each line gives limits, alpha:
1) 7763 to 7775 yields 14.1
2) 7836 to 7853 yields 14.0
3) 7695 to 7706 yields 14.0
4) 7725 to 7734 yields 13.9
